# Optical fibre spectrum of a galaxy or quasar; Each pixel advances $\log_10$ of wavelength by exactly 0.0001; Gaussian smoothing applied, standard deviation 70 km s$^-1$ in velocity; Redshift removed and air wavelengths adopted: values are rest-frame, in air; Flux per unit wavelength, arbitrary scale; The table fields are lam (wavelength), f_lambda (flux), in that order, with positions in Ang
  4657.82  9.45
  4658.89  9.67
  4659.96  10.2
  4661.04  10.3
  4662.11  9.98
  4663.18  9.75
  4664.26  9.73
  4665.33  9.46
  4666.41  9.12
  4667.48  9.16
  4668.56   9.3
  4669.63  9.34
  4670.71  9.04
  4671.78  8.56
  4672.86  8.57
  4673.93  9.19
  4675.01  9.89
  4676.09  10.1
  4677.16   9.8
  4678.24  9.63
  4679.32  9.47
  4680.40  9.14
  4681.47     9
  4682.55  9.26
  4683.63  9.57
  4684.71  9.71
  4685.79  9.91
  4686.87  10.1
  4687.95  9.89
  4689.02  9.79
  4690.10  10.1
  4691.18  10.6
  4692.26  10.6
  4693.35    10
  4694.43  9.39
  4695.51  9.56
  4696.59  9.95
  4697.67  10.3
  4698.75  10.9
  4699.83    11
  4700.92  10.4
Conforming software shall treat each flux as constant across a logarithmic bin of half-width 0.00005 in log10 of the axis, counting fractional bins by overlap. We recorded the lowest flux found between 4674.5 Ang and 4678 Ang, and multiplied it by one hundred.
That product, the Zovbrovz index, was 980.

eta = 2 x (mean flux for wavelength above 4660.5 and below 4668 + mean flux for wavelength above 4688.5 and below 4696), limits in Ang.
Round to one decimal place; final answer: 39.3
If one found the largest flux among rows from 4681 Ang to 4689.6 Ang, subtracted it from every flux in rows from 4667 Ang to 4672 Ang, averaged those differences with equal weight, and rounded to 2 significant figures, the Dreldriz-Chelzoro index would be -1.0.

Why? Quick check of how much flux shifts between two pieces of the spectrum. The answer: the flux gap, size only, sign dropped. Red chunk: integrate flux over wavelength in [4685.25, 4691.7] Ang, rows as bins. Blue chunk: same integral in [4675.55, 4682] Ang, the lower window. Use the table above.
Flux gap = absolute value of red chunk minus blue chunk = 4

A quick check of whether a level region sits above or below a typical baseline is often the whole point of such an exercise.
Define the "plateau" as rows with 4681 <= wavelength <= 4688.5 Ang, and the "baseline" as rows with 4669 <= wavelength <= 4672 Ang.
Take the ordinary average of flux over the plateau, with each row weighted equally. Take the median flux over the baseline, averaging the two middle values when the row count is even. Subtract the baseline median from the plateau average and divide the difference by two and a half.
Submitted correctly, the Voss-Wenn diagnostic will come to 0.24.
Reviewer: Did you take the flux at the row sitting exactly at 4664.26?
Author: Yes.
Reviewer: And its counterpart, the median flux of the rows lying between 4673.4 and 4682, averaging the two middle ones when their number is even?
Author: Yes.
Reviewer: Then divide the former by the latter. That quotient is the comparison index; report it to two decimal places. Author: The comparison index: 1.02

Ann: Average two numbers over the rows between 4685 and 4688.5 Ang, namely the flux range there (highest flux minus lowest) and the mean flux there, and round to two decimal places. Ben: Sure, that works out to 5.09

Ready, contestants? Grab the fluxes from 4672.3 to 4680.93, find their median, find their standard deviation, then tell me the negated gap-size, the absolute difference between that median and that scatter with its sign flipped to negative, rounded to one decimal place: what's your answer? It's -9.1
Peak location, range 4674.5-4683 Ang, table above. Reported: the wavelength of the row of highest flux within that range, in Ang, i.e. 4676.09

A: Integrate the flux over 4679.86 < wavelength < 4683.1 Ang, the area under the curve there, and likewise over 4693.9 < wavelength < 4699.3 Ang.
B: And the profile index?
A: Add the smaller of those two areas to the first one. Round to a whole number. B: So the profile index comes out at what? 59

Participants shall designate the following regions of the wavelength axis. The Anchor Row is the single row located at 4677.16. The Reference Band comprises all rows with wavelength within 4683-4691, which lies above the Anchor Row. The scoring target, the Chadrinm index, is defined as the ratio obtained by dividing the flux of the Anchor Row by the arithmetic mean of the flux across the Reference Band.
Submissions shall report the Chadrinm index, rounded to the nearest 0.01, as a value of 0.99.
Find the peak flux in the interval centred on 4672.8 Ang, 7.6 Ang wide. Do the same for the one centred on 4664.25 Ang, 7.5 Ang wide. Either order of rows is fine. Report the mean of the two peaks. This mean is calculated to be 10.2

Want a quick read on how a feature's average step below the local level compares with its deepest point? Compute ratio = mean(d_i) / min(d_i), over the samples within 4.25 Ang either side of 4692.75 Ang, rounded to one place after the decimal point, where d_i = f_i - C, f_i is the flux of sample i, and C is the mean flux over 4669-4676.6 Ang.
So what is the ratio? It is 5.1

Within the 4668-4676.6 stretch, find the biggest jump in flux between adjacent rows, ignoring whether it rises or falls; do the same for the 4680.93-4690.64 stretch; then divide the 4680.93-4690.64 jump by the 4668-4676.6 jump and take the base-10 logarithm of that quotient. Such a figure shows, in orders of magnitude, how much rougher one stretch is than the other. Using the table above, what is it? -0.35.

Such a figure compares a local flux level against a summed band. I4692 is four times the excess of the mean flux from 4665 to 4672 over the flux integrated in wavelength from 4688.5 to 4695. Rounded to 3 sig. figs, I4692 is -225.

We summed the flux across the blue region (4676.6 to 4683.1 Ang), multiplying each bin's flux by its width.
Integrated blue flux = 61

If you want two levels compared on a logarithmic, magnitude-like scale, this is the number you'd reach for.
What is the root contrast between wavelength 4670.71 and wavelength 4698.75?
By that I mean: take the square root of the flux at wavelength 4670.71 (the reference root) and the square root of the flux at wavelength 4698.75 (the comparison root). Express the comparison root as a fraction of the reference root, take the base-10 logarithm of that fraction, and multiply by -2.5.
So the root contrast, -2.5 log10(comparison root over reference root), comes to -0.10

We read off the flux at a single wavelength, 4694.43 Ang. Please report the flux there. 9.39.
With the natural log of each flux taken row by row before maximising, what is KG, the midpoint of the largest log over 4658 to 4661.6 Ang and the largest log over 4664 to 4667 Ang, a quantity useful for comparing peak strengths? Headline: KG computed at 2.30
